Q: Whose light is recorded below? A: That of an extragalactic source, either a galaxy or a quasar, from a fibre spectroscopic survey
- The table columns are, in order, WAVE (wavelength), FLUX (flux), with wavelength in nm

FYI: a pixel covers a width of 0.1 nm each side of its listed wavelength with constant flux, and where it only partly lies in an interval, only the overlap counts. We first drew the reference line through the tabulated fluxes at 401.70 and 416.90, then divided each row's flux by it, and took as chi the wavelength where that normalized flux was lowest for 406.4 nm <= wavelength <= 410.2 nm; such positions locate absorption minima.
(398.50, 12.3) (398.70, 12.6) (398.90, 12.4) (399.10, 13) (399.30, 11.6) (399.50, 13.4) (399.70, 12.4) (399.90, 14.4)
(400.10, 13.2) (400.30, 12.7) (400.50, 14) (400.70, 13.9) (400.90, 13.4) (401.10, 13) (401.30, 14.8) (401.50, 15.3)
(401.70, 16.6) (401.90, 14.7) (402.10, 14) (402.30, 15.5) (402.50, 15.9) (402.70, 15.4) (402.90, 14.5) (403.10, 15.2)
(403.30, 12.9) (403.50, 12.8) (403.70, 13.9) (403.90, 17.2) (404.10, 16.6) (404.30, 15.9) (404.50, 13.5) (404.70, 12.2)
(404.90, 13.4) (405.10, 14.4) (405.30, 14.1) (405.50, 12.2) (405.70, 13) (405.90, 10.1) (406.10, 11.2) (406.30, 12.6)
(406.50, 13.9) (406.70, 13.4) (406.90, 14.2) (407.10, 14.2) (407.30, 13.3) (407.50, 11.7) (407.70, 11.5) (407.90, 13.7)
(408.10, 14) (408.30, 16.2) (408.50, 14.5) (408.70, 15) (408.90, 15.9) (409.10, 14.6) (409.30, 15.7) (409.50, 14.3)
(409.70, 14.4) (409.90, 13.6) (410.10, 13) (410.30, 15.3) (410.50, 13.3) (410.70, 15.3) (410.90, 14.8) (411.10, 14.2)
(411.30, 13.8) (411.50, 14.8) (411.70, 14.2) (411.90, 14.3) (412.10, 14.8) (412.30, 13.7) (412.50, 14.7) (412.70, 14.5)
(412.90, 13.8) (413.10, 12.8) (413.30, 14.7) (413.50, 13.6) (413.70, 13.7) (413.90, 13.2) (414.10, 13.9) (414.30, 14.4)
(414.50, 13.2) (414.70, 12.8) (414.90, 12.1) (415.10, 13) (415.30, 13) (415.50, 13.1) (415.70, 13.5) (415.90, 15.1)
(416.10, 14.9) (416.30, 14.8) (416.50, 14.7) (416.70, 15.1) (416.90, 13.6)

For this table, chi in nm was 407.70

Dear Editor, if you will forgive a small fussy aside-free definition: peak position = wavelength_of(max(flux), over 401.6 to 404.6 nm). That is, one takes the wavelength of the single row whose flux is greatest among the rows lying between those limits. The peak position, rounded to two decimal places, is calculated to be 403.90 nm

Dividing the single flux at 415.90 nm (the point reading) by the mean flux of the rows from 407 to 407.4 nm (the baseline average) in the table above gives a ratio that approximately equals 1.10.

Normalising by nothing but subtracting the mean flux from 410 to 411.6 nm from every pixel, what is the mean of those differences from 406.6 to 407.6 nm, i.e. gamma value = -1.0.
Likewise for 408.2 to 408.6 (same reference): 1.0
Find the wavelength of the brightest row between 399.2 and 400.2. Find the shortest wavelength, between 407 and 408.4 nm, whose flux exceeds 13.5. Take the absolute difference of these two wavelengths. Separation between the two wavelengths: 7.20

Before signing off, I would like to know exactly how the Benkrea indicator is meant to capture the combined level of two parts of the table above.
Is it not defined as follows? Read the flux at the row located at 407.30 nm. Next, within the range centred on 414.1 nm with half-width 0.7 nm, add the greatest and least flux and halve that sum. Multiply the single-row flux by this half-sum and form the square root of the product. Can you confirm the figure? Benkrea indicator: 13.4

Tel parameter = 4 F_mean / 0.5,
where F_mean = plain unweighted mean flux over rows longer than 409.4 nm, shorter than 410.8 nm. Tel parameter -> 113.4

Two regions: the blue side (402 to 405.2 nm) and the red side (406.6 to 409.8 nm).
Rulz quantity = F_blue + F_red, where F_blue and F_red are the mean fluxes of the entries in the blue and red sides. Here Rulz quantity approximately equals 28.7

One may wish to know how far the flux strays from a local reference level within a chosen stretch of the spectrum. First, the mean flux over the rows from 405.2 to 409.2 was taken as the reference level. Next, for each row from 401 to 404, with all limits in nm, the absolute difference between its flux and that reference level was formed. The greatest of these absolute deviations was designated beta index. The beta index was 3.7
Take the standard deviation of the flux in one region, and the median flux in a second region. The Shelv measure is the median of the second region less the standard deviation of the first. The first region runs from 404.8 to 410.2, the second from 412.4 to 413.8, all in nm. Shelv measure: 12.4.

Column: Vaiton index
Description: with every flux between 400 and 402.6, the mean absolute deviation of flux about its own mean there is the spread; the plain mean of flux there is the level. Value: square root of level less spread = 3.66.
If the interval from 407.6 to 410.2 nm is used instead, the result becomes 3.66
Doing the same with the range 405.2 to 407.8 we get 3.41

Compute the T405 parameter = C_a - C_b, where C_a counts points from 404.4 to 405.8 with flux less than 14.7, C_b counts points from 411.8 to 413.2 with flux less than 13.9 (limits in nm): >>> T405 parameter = 4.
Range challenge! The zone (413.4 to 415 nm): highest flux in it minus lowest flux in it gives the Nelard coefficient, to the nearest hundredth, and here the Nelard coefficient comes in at 2.30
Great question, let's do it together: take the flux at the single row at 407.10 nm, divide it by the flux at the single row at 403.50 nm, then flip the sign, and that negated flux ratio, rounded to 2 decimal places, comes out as -1.11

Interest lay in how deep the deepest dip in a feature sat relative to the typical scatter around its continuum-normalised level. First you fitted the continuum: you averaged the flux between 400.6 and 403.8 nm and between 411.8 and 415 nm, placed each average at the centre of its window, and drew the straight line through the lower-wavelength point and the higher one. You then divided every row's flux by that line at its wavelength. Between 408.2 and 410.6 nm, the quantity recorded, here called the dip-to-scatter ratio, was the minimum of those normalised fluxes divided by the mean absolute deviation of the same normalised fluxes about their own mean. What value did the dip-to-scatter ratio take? 16.5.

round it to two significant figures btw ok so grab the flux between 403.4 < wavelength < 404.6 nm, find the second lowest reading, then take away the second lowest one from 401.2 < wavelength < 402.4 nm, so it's -1.2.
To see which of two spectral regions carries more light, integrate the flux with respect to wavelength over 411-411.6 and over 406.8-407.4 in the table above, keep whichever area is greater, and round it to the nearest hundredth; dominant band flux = 8.56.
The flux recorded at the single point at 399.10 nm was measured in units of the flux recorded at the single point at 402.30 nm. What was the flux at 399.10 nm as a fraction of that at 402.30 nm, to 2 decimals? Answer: 0.84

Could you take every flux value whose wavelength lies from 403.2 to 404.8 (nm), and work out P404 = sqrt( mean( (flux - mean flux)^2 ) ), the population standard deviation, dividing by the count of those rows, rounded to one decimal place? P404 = 1.8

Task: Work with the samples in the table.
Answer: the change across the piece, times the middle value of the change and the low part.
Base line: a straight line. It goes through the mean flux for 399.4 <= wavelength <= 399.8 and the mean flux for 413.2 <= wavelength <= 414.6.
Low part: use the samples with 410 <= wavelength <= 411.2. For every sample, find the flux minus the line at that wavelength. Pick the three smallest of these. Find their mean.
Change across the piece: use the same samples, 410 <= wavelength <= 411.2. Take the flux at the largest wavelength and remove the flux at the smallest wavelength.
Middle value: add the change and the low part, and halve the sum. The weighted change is 0.66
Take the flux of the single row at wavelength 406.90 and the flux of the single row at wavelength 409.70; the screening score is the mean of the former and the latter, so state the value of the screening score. 14.3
